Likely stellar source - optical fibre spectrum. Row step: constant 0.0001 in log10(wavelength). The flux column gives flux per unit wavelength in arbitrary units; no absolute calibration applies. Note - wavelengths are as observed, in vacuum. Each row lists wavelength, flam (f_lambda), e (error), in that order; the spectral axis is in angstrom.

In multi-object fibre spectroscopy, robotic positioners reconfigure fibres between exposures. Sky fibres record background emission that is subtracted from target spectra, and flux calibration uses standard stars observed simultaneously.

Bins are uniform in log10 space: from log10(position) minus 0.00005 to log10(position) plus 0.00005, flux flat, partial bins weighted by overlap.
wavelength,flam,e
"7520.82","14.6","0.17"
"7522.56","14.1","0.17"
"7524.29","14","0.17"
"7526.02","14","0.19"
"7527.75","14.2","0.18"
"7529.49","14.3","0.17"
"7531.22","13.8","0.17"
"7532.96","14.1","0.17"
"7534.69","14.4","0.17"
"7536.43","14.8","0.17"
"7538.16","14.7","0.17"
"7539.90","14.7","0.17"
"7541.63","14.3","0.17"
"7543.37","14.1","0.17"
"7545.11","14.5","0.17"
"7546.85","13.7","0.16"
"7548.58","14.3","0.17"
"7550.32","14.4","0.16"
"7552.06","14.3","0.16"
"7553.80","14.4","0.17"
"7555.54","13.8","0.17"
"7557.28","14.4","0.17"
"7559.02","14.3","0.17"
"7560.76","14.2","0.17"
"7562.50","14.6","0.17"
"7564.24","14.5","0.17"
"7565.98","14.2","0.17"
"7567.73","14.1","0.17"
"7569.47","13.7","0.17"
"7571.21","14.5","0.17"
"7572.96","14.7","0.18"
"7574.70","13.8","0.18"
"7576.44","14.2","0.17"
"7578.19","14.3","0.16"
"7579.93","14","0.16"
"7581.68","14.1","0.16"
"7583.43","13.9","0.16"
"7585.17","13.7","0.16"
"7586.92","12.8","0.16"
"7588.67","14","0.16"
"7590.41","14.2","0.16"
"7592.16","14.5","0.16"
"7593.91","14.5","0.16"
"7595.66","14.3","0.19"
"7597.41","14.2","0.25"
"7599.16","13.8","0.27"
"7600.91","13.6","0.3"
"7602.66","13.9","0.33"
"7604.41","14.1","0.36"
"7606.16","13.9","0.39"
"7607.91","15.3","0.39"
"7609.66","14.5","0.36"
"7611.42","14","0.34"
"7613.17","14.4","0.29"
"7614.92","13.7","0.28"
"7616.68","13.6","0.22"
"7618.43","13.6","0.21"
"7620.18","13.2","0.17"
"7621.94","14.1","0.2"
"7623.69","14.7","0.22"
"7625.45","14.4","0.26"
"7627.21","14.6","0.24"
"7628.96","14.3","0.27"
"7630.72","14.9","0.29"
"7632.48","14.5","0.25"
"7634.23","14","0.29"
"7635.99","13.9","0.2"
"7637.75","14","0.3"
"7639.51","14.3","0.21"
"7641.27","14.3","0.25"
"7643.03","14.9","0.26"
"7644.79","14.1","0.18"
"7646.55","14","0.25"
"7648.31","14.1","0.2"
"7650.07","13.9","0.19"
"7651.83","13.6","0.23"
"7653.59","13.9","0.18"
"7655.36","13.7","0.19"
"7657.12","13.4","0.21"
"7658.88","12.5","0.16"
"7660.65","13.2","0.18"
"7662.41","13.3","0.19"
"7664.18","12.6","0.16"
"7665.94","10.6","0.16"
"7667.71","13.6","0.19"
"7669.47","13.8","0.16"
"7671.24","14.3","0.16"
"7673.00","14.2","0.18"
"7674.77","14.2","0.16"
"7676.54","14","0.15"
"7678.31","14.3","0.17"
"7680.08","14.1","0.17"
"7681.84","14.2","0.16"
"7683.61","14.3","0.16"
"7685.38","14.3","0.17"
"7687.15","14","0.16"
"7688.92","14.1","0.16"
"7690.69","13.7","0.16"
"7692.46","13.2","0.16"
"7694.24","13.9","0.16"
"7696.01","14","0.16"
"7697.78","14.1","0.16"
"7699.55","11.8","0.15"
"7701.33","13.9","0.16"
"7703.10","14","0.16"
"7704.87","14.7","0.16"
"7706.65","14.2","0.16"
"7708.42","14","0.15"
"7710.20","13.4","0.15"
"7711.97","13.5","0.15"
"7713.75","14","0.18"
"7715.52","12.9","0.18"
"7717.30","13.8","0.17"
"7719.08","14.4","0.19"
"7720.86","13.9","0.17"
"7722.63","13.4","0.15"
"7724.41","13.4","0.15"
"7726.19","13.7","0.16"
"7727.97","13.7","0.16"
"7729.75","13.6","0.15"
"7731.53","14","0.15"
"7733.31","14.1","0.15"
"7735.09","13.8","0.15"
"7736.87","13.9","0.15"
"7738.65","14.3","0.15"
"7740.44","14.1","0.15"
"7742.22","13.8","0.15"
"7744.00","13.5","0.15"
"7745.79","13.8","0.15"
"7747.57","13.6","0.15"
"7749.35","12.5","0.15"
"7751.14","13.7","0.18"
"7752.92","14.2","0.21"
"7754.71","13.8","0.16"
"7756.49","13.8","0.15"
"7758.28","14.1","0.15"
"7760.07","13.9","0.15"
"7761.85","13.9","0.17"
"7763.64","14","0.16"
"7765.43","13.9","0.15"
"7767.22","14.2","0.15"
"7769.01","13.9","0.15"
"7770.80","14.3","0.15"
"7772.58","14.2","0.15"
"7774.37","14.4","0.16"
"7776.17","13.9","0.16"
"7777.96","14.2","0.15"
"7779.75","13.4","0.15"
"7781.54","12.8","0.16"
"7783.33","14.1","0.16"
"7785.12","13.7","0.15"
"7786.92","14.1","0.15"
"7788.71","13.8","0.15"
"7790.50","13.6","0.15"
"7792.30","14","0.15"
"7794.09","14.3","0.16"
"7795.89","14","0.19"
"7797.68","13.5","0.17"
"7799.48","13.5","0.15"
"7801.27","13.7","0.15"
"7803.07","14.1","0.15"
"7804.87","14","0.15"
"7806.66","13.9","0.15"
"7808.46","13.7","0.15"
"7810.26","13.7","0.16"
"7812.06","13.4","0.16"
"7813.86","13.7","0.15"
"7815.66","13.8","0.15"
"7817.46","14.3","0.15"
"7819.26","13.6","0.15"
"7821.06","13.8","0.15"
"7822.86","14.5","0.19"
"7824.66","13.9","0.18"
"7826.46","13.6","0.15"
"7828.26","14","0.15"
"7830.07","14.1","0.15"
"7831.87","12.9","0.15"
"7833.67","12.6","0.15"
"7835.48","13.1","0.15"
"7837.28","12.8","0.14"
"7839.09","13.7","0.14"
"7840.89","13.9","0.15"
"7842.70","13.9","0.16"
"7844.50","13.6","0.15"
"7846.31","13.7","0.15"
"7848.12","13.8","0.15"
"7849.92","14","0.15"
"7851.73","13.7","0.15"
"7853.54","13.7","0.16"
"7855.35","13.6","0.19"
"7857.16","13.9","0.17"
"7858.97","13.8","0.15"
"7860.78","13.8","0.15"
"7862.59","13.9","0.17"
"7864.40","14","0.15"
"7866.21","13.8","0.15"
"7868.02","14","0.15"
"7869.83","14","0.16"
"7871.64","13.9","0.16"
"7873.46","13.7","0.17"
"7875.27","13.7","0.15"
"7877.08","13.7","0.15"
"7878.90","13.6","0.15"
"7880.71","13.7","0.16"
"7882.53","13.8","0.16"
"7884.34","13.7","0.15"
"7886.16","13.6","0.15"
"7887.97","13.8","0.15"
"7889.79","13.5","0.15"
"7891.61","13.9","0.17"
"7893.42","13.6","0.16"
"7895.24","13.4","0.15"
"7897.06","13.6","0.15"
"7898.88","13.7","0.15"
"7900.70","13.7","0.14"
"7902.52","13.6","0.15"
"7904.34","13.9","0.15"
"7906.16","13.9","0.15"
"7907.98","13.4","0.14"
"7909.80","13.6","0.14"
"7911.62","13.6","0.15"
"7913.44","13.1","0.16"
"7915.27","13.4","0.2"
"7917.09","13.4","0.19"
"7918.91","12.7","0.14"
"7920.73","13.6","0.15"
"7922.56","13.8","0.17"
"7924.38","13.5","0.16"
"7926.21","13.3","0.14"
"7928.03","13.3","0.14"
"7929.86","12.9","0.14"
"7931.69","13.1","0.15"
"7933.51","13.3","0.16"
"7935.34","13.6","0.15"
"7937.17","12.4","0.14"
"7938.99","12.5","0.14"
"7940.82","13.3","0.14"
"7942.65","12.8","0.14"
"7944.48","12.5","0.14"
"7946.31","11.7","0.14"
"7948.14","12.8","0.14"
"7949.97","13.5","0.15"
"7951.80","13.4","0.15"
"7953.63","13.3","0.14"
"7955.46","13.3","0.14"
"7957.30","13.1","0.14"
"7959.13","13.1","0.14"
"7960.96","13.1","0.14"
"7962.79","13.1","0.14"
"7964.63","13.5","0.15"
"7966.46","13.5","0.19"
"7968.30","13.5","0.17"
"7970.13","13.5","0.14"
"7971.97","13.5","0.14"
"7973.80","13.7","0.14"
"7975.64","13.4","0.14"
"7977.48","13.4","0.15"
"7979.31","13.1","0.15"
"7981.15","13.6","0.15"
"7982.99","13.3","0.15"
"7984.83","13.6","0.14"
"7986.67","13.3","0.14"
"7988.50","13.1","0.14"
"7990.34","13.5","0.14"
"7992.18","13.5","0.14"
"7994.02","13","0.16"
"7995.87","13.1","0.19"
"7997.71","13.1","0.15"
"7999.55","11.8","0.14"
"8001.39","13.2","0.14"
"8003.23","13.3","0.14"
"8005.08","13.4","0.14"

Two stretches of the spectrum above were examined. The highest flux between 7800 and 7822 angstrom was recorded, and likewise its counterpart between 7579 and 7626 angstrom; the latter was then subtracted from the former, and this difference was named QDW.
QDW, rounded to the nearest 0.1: -1.0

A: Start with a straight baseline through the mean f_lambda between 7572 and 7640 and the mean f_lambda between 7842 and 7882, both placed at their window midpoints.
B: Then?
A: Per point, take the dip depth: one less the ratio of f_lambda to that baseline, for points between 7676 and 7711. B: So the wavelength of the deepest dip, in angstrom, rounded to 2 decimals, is 7699.55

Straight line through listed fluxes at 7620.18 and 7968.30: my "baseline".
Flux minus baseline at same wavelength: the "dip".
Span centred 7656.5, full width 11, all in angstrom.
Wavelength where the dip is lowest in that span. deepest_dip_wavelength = 7658.88 angstrom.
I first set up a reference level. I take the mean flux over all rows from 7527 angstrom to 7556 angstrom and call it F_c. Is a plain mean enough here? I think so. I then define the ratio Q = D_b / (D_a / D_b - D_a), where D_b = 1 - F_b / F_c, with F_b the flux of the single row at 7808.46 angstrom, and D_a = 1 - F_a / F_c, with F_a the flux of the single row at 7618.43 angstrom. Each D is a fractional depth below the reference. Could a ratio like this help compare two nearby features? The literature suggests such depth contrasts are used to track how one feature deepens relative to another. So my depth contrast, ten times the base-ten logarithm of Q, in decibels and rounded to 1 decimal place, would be -14.4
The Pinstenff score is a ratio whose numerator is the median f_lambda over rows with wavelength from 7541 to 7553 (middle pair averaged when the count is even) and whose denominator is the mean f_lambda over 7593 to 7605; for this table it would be 1.02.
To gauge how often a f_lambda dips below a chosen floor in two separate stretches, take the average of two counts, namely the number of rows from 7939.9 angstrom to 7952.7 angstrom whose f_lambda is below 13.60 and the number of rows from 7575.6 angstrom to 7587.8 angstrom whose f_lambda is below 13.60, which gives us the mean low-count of 4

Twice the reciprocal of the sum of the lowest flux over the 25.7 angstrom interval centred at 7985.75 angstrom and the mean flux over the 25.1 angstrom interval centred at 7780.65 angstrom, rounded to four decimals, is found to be 0.0744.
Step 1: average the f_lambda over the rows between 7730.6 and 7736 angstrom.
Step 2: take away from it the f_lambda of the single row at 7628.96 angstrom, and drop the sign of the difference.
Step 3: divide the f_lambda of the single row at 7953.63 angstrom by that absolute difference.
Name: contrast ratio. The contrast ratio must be 40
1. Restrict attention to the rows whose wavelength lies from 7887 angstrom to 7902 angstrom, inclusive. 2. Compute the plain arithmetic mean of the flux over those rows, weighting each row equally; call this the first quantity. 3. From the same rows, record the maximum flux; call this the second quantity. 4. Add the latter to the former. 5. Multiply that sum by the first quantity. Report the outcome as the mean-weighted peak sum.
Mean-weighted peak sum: 376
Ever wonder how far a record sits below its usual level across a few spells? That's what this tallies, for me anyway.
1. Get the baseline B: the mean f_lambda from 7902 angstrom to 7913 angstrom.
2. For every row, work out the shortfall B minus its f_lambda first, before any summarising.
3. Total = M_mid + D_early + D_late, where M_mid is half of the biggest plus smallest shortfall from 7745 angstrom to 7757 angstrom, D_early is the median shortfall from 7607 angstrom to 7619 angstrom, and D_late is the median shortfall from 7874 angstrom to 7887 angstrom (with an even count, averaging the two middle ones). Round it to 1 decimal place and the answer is -0.1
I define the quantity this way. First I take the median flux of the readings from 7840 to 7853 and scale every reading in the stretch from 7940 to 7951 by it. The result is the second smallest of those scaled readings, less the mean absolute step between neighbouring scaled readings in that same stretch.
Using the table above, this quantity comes 0.86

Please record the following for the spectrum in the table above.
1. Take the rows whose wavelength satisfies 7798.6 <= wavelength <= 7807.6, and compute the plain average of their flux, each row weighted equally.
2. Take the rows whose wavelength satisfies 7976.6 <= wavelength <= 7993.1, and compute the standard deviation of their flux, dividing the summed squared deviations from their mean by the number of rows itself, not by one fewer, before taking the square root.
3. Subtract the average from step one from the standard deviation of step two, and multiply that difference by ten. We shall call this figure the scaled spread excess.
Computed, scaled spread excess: -137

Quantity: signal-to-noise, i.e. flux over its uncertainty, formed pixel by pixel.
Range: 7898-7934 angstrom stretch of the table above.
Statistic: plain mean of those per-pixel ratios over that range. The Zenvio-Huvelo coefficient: 88.4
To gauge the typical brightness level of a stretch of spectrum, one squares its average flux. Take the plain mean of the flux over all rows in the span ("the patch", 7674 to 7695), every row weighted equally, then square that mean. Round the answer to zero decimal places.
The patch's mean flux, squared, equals 197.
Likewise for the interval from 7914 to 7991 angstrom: 175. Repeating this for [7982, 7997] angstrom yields 177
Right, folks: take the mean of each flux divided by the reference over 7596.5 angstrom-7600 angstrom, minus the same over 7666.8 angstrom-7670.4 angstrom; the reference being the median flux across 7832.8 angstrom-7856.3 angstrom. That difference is 0.02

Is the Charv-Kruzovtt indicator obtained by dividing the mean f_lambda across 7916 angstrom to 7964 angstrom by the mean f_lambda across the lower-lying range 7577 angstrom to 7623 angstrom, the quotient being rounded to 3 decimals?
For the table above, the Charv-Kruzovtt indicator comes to 0.935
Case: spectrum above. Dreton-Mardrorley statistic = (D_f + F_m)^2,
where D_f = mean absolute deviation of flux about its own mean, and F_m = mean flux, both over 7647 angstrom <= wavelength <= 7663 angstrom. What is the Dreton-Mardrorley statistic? 193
